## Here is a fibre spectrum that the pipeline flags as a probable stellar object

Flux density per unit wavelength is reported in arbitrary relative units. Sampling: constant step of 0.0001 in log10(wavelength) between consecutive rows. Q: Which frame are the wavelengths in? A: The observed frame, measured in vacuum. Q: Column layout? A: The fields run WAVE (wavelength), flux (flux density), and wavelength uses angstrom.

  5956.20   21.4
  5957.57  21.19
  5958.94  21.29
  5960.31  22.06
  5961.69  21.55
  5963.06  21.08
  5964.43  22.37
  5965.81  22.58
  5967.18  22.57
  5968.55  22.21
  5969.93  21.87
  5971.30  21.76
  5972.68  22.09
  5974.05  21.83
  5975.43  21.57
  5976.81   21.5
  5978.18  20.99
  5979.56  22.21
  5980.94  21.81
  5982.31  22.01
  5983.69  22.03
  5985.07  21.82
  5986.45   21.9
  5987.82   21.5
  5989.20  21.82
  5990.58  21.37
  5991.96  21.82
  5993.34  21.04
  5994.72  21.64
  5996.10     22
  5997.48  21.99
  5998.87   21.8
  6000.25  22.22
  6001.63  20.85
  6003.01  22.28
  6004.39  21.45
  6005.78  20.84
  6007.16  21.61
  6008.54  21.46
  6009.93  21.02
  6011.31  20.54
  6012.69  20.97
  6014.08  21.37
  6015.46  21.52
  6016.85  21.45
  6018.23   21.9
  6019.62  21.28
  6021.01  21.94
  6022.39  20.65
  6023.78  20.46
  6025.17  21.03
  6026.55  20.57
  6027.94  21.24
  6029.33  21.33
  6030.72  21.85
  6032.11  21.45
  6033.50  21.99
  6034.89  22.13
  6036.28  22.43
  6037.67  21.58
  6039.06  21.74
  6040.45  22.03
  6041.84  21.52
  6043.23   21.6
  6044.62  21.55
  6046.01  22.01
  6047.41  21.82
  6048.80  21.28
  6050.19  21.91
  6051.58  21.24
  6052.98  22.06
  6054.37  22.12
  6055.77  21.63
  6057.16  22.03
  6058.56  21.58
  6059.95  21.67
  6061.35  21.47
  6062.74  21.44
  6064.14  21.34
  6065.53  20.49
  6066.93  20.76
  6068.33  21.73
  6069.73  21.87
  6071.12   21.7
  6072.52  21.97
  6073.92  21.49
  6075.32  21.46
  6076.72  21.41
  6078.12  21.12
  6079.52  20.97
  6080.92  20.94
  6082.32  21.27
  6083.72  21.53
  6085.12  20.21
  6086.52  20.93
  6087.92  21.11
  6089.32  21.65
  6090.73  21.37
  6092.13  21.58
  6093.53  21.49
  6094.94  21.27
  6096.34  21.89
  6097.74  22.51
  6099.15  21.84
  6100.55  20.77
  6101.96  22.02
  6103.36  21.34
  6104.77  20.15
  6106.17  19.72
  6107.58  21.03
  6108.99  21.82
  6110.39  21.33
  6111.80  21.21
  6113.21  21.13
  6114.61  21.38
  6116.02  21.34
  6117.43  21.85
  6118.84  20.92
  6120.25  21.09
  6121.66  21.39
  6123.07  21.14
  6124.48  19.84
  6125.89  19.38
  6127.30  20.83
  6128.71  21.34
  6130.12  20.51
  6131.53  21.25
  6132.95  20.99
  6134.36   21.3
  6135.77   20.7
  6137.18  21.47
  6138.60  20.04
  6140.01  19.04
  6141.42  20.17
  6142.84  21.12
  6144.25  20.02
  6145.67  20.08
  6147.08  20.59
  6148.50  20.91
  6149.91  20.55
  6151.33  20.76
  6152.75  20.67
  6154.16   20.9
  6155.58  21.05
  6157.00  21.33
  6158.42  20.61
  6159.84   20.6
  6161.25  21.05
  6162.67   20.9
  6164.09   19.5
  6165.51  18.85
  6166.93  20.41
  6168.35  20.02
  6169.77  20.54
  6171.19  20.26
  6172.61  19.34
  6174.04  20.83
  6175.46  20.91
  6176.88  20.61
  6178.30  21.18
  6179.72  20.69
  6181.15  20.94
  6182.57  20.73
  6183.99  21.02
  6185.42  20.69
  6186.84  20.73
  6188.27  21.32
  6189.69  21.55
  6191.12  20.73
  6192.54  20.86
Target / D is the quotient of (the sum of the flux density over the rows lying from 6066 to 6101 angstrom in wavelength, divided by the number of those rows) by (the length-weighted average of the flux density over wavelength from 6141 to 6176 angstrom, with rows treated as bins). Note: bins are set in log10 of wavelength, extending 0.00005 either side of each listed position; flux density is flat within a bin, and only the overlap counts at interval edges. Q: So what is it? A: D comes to 1.04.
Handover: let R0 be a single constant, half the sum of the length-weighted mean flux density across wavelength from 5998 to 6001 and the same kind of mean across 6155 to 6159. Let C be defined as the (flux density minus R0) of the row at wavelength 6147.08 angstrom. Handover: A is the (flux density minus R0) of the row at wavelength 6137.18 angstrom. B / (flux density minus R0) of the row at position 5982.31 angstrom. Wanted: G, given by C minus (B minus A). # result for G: -1.4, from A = 0.0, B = 0.55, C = -0.87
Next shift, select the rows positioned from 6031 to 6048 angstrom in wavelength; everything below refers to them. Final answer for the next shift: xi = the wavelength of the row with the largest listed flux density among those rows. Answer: 6036.28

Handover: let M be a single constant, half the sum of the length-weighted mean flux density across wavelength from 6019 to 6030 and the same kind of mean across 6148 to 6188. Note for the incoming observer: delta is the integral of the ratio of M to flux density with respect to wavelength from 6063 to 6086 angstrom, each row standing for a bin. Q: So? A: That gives 22.5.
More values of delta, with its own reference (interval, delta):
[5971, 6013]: 40.5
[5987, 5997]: 9.6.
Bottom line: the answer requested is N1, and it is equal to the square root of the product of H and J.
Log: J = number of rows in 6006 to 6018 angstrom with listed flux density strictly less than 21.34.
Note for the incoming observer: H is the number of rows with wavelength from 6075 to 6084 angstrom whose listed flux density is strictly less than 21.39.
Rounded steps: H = 4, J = 3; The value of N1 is 3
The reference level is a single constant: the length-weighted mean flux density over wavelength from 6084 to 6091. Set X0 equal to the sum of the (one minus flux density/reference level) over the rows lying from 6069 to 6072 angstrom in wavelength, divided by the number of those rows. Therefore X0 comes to -0.035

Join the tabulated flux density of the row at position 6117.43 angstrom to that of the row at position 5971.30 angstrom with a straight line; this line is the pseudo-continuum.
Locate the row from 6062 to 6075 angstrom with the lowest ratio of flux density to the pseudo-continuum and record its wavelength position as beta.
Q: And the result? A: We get 6065.53 angstrom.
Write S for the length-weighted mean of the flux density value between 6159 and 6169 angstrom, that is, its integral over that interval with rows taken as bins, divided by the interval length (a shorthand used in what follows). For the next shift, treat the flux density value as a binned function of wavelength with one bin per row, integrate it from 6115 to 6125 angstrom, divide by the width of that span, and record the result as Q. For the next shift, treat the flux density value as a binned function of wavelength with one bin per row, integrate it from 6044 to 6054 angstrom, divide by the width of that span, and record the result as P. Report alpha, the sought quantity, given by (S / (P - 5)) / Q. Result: 0.057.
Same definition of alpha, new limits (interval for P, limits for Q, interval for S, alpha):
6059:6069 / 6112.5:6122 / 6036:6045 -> 0.063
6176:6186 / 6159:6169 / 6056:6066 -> 0.067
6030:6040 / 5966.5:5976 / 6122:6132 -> 0.056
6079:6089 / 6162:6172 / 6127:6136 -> 0.065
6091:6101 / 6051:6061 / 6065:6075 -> 0.059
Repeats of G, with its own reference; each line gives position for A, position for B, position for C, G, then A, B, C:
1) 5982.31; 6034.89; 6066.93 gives -0.8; 0.5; 0.67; -0.70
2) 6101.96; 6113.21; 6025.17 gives 0.5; 0.6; -0.33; -0.43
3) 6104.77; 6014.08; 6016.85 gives -1.2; -1.3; -0.09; -0.01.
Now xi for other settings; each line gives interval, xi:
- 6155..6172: 6157.00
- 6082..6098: 6097.74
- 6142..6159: 6157.00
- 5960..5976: 5965.81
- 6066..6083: 6072.52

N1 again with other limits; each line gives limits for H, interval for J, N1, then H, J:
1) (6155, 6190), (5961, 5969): 5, 24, 1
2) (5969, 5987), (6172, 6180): 2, 1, 6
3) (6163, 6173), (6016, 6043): 7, 7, 7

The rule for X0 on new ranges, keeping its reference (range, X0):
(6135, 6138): -0.001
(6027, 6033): -0.019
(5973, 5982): -0.028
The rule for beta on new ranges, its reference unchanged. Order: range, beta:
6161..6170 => 6165.51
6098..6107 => 6106.17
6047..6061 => 6051.58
